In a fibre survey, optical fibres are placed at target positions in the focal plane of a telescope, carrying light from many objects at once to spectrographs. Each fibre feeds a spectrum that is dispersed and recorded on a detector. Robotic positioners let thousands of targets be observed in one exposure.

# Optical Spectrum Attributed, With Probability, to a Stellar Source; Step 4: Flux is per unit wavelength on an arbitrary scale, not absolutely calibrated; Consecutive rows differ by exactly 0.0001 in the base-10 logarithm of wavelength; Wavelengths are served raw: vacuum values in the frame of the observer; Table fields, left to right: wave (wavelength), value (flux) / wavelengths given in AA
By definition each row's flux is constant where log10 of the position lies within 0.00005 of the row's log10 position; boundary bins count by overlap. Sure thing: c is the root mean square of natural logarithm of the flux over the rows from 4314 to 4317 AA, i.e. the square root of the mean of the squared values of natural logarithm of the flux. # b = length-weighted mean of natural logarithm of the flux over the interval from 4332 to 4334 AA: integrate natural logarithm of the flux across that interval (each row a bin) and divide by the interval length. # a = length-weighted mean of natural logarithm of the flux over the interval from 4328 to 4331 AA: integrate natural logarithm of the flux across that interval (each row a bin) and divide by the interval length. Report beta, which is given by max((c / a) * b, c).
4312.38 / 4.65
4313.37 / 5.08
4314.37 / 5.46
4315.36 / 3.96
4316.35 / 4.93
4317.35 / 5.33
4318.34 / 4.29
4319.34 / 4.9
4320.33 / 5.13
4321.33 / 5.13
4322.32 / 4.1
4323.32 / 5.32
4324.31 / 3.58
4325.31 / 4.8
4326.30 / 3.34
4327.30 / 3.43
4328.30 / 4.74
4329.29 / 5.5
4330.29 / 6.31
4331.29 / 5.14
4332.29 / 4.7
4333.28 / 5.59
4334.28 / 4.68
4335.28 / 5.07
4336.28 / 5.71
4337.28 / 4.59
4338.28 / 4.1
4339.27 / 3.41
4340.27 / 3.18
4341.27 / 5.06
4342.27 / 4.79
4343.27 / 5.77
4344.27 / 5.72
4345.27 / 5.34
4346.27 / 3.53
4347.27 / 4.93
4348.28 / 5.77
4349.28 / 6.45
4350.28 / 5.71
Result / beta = 1.56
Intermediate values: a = 1.71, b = 1.64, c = 1.56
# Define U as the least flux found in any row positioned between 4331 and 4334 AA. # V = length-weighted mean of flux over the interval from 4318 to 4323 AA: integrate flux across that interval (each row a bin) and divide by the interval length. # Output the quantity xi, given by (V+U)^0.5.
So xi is 3.07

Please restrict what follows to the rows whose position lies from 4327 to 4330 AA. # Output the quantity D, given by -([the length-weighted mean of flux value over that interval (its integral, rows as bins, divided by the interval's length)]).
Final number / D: -4.75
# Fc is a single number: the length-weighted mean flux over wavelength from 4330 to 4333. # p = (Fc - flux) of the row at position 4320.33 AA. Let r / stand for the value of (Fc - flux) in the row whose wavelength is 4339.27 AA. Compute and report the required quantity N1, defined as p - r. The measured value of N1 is -1.7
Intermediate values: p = 0.2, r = 1.9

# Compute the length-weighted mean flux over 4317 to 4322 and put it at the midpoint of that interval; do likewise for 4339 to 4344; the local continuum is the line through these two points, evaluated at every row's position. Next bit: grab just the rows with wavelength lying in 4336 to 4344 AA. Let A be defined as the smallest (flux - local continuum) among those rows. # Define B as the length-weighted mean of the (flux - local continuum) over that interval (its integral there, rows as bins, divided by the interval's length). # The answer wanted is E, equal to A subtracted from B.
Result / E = 1.39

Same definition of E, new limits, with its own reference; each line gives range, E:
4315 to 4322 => 0.90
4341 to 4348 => 1.48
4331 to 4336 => 0.38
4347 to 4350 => 0.86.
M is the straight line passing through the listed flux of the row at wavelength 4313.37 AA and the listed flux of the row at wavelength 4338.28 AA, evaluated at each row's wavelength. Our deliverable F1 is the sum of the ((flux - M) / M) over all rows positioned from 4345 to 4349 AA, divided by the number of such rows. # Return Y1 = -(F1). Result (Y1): -0.30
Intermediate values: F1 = 0.30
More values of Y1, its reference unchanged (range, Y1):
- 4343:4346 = -0.45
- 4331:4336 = -0.17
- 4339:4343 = -0.03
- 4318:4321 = 0.01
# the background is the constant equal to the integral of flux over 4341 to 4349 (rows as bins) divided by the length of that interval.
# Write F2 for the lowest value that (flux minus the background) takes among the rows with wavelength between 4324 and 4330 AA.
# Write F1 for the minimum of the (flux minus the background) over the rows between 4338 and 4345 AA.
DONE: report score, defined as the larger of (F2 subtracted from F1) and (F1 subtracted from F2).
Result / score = 0.2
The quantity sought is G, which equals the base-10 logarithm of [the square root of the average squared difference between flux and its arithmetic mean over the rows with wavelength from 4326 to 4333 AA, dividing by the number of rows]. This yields 0.00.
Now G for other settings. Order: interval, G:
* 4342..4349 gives -0.13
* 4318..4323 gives -0.36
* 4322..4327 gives -0.13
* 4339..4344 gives 0.00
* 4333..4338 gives -0.34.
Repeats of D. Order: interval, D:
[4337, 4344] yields -4.46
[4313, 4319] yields -4.83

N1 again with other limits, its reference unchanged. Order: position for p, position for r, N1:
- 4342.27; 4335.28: 0.3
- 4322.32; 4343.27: 1.7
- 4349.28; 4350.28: -0.7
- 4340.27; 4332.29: 1.5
